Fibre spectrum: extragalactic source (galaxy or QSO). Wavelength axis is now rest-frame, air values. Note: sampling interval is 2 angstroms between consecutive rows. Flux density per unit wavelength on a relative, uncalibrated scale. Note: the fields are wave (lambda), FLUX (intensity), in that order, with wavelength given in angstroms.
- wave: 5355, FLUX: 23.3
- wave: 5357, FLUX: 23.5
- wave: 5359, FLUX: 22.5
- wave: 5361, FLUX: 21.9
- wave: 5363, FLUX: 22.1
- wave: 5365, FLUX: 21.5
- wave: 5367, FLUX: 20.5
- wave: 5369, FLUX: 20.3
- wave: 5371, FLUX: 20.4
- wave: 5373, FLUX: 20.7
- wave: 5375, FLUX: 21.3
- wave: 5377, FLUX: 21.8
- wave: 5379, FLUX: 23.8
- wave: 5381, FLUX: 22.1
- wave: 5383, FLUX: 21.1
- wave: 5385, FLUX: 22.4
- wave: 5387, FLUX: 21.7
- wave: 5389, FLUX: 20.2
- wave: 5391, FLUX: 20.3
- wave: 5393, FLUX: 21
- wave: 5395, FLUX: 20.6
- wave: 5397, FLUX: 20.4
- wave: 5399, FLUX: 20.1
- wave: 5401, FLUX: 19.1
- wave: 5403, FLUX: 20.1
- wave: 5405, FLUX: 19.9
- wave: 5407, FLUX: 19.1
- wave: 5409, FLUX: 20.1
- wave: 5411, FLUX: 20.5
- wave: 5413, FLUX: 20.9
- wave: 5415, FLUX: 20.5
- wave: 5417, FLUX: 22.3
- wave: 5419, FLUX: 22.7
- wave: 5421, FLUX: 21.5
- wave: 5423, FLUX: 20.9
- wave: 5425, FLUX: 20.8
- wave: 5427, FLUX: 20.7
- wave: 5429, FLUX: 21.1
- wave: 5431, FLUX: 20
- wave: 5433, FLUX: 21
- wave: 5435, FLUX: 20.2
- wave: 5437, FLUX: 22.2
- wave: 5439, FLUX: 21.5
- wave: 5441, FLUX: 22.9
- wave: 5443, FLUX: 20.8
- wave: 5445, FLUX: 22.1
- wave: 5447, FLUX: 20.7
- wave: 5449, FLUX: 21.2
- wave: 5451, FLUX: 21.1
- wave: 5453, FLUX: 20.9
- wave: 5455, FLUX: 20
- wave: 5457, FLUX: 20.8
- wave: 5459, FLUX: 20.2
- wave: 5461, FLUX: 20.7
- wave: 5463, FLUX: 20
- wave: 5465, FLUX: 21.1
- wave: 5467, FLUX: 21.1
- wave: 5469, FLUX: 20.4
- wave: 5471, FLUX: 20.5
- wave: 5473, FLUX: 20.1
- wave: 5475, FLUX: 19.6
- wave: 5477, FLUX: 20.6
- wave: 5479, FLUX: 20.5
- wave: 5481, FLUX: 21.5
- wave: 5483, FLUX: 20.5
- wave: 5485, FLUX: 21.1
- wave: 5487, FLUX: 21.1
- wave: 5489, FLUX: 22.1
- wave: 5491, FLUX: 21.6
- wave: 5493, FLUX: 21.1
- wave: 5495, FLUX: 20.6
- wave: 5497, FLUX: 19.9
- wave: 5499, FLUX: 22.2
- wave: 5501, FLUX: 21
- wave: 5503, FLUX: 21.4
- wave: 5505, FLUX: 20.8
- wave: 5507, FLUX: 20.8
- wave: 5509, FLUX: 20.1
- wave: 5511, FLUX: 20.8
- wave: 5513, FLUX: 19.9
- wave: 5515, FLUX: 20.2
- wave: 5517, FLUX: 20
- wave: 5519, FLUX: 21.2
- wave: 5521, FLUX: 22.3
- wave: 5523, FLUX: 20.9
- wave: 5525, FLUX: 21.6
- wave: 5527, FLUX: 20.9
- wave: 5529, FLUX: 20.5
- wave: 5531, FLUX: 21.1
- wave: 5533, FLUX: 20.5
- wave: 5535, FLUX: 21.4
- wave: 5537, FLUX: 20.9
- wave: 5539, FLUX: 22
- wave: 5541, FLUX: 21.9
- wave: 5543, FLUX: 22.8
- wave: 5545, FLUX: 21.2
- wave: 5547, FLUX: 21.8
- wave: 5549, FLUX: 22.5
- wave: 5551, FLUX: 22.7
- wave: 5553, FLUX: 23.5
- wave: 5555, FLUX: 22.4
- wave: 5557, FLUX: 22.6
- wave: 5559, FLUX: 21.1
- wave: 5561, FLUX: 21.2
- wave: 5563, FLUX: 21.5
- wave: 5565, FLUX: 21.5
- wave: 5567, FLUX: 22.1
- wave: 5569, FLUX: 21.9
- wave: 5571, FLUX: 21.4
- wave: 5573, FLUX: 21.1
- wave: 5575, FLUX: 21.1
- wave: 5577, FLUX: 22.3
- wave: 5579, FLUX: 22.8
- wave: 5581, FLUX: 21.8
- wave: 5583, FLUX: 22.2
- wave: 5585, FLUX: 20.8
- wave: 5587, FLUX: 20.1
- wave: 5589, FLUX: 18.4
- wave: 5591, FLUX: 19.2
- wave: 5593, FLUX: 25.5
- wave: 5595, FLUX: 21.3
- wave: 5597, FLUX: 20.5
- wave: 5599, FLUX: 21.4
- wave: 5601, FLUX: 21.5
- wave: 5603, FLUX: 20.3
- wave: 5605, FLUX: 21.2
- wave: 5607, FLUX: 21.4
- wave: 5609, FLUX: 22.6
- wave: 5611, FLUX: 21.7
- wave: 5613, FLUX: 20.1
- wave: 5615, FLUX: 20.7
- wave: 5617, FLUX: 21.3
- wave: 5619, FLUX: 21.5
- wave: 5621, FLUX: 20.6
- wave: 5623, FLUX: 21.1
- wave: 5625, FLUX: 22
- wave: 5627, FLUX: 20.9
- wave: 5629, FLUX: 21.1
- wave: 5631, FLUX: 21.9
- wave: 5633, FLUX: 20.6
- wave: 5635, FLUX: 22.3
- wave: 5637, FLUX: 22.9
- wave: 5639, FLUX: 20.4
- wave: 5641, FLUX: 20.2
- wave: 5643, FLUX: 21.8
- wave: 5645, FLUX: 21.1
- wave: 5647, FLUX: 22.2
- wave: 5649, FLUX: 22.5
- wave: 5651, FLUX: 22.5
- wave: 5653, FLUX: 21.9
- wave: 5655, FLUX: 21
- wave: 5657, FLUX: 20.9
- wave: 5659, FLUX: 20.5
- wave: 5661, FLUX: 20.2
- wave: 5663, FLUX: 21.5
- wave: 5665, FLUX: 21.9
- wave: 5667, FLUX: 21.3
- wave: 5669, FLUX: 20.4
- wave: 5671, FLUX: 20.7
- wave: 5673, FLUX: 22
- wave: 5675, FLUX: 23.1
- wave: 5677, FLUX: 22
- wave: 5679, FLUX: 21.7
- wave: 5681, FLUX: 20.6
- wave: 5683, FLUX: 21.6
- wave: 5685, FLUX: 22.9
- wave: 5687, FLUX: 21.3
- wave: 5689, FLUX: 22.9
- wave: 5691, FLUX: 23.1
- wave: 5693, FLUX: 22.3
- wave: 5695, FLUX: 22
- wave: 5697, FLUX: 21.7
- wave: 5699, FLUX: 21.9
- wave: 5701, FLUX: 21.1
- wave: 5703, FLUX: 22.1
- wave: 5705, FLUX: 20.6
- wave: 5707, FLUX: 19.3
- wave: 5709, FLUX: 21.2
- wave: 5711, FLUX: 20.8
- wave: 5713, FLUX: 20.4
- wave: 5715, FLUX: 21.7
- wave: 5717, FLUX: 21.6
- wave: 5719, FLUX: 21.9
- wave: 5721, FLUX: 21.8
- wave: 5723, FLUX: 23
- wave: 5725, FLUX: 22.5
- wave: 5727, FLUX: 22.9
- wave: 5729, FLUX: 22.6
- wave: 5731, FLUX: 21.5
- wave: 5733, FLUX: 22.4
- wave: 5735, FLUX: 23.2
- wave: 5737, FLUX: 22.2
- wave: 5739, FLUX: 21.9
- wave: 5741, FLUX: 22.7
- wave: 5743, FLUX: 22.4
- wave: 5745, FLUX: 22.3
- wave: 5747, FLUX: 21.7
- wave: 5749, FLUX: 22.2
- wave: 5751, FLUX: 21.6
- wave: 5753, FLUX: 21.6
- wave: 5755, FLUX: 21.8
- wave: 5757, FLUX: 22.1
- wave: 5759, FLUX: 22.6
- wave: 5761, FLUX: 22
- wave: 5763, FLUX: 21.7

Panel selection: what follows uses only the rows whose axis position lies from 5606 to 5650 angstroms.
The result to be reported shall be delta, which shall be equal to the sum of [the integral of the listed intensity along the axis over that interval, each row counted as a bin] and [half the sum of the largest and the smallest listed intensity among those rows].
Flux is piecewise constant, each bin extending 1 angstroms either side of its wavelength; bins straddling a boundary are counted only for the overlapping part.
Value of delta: 963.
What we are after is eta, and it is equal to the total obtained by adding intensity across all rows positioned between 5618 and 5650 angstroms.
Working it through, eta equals 343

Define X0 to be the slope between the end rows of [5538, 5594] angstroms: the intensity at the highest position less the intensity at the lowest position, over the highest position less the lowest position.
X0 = 0.06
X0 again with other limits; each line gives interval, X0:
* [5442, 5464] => -0.04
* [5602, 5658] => 0.01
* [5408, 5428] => 0.03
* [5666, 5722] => 0.01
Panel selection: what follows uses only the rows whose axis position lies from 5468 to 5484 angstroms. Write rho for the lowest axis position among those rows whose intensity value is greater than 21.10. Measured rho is 5481 angstroms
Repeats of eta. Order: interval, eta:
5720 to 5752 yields 357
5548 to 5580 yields 352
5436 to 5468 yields 337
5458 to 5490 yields 331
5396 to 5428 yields 330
